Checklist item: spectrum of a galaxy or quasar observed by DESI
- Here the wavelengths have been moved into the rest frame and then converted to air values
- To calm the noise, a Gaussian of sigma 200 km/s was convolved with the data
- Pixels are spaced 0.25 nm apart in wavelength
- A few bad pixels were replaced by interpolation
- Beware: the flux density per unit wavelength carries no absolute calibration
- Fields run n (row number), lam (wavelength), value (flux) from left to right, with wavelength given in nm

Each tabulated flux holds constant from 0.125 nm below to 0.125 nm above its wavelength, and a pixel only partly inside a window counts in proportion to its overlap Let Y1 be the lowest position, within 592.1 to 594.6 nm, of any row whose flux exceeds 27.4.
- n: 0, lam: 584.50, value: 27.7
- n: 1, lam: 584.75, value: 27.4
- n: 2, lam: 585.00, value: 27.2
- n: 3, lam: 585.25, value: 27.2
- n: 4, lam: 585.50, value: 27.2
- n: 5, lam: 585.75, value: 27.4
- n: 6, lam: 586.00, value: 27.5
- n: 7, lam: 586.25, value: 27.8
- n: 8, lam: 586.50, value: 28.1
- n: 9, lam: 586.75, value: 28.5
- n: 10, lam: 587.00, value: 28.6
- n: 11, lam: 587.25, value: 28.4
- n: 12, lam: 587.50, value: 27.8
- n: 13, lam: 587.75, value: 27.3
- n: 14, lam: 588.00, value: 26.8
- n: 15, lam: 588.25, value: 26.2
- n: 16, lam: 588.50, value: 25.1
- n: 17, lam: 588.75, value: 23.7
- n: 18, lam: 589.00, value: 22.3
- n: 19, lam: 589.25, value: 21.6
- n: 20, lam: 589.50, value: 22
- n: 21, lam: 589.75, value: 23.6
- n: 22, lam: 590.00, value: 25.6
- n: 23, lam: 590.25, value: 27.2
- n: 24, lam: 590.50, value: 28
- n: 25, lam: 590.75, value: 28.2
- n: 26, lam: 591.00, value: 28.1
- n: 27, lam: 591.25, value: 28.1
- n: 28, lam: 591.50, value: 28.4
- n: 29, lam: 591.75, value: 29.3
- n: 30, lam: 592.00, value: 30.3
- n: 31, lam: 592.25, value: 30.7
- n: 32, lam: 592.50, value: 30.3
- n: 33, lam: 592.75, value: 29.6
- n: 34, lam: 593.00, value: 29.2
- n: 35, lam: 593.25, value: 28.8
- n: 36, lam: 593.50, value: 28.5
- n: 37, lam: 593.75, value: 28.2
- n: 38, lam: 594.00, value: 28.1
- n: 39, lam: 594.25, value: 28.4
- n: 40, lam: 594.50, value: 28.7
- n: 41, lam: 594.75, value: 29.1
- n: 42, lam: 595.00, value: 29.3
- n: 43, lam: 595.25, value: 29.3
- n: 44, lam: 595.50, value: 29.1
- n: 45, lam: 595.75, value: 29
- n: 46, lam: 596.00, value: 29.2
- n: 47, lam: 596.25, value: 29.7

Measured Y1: 592.25 nm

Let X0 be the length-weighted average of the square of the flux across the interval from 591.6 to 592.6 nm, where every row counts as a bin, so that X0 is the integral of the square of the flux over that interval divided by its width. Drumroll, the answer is 907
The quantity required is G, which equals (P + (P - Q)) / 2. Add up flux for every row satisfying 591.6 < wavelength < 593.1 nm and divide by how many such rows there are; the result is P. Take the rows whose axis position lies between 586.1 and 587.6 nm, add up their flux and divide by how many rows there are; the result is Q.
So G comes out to 15.8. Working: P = 29.9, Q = 28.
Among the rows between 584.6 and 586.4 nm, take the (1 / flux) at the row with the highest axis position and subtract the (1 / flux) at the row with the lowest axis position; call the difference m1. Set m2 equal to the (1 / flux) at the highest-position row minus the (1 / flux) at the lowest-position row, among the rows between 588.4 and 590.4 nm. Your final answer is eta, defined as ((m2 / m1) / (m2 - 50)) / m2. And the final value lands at 38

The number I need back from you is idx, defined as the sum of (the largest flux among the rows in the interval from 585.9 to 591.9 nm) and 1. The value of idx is 30.3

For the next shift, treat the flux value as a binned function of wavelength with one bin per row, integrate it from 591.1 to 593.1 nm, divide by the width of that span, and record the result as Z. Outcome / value 29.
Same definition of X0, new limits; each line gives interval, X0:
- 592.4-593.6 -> 857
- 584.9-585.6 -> 740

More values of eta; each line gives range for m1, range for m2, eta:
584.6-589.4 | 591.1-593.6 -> -2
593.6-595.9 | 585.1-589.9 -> 20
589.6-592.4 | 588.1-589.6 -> 2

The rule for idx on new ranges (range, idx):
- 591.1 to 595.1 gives 31.7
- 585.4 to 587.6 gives 29.6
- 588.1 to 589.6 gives 27.2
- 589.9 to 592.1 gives 31.3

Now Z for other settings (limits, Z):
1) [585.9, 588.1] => 28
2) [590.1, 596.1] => 29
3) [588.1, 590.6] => 25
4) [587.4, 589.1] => 26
